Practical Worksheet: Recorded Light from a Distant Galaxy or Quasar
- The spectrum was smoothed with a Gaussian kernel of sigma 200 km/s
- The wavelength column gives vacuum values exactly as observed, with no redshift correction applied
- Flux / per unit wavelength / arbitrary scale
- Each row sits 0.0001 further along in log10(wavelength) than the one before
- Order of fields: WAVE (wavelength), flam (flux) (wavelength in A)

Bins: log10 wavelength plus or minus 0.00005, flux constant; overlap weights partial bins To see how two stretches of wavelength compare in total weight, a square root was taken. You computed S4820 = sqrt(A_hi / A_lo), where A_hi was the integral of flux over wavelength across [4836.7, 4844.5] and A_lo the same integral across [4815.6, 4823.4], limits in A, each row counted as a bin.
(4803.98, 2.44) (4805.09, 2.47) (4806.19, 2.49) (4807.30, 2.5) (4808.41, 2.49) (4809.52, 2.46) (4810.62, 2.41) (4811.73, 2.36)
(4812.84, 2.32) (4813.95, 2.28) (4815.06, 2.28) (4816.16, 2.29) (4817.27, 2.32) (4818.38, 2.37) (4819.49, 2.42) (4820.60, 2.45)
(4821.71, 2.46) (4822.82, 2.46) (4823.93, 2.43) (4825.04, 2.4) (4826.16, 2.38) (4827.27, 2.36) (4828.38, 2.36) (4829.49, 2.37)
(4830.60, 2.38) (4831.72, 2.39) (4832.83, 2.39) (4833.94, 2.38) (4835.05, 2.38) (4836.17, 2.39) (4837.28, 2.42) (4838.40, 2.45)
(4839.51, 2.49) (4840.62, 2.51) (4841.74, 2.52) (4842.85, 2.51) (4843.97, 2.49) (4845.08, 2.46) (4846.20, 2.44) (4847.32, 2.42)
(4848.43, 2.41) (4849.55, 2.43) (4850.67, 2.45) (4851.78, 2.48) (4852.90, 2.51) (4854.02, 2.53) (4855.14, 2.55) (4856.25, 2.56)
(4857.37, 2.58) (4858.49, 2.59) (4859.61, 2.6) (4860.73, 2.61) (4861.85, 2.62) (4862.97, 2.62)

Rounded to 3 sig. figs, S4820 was 1.02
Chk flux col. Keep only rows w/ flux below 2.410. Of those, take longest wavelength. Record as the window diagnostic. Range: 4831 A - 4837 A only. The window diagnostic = 4836.17 A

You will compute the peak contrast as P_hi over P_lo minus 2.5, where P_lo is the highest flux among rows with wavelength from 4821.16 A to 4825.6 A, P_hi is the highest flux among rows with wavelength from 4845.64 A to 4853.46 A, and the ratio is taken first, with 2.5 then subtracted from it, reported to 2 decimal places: -1.48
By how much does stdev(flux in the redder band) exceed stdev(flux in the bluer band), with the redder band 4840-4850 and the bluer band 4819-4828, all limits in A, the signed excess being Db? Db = 0.005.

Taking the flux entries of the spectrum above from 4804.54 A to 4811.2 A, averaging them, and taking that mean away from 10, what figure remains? 7.53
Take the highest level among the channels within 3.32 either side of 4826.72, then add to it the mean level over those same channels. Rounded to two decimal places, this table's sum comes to 4.81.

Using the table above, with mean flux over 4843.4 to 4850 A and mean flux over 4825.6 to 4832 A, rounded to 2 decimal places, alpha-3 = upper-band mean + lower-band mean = 4.81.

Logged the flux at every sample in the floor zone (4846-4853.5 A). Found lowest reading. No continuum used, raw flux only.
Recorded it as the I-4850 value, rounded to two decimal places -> 2.41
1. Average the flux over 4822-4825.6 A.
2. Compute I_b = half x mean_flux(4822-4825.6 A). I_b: 1.215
